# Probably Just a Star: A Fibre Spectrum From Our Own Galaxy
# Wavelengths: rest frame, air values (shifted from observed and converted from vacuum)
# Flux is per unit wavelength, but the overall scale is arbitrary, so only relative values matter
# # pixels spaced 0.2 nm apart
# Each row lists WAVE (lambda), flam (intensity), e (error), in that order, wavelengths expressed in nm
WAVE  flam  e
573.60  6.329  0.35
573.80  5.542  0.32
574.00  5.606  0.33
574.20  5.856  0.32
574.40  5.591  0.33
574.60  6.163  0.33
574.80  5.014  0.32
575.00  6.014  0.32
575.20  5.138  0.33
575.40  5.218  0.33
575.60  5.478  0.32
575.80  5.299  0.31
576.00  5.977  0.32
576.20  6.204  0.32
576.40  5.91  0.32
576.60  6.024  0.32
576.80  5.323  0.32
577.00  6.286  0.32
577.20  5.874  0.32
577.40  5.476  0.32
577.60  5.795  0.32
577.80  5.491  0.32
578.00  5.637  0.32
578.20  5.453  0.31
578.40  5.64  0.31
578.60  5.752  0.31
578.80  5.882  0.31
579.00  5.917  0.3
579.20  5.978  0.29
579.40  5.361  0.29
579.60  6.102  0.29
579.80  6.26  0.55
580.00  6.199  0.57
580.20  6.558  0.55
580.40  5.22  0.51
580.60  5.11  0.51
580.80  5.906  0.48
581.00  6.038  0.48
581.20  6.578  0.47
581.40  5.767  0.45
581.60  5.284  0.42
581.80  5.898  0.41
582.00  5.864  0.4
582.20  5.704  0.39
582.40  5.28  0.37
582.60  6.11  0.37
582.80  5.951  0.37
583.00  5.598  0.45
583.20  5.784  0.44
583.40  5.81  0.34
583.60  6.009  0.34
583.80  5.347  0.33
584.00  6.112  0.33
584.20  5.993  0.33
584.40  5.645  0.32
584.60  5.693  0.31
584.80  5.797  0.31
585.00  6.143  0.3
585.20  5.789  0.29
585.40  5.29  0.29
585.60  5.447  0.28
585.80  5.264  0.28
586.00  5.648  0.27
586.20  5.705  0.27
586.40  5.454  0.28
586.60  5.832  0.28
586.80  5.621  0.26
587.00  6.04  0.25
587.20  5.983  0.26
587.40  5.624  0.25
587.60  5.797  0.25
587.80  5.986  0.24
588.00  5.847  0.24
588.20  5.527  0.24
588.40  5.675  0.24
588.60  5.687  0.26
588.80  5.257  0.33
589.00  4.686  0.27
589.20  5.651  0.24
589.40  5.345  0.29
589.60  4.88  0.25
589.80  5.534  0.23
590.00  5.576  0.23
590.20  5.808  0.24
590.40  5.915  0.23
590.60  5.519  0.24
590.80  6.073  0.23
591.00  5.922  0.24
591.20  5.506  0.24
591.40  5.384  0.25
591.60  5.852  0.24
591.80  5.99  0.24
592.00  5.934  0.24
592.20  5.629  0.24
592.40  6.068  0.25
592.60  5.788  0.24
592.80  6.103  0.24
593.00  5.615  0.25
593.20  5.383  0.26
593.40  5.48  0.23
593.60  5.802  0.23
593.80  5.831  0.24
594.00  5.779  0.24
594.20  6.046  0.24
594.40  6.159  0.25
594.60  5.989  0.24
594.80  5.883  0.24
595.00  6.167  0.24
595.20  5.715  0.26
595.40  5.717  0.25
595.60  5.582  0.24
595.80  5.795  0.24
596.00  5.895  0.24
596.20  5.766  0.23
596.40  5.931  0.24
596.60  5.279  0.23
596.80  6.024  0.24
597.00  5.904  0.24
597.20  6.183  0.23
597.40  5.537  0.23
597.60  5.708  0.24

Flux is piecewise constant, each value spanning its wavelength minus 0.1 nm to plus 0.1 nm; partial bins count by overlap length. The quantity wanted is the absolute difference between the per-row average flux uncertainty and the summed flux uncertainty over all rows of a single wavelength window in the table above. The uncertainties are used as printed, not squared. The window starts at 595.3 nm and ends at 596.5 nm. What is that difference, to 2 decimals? 1.20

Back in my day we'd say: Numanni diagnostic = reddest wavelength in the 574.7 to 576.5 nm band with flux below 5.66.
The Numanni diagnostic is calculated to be 575.80 nm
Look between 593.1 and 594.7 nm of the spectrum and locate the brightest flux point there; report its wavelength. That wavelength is 594.40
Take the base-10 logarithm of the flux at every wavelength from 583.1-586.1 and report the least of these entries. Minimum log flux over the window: 0.721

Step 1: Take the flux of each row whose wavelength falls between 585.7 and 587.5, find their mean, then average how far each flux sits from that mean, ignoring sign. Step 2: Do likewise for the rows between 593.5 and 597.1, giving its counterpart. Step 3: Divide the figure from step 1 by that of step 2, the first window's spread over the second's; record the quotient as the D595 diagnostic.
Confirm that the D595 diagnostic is 1.2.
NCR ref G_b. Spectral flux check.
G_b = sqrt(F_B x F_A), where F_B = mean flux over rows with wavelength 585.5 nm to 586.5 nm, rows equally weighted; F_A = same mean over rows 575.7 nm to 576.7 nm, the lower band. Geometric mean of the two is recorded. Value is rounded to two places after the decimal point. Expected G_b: 5.69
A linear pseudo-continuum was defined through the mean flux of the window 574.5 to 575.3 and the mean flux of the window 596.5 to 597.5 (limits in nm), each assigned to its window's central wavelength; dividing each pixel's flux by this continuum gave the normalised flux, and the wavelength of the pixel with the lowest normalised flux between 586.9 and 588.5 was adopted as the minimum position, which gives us 588.20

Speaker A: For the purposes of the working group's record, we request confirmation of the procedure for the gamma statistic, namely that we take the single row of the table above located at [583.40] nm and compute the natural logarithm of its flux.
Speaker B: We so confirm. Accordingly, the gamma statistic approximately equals 1.76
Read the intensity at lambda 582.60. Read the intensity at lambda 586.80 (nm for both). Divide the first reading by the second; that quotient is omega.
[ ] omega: 1.09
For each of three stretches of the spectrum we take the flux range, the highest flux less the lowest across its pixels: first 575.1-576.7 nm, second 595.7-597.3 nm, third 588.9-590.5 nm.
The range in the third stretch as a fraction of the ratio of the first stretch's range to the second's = 1.04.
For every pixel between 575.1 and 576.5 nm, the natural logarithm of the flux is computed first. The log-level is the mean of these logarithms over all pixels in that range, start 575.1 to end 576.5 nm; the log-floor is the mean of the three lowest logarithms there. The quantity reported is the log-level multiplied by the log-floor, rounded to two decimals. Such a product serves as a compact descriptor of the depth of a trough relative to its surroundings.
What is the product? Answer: 2.84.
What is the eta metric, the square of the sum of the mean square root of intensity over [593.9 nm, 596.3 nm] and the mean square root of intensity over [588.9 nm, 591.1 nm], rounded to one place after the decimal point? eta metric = 22.8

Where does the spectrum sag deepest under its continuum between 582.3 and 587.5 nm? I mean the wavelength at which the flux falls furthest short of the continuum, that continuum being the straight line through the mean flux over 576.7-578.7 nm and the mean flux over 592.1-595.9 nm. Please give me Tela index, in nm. 585.80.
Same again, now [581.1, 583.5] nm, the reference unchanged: 582.40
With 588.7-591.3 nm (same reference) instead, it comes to 589.00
